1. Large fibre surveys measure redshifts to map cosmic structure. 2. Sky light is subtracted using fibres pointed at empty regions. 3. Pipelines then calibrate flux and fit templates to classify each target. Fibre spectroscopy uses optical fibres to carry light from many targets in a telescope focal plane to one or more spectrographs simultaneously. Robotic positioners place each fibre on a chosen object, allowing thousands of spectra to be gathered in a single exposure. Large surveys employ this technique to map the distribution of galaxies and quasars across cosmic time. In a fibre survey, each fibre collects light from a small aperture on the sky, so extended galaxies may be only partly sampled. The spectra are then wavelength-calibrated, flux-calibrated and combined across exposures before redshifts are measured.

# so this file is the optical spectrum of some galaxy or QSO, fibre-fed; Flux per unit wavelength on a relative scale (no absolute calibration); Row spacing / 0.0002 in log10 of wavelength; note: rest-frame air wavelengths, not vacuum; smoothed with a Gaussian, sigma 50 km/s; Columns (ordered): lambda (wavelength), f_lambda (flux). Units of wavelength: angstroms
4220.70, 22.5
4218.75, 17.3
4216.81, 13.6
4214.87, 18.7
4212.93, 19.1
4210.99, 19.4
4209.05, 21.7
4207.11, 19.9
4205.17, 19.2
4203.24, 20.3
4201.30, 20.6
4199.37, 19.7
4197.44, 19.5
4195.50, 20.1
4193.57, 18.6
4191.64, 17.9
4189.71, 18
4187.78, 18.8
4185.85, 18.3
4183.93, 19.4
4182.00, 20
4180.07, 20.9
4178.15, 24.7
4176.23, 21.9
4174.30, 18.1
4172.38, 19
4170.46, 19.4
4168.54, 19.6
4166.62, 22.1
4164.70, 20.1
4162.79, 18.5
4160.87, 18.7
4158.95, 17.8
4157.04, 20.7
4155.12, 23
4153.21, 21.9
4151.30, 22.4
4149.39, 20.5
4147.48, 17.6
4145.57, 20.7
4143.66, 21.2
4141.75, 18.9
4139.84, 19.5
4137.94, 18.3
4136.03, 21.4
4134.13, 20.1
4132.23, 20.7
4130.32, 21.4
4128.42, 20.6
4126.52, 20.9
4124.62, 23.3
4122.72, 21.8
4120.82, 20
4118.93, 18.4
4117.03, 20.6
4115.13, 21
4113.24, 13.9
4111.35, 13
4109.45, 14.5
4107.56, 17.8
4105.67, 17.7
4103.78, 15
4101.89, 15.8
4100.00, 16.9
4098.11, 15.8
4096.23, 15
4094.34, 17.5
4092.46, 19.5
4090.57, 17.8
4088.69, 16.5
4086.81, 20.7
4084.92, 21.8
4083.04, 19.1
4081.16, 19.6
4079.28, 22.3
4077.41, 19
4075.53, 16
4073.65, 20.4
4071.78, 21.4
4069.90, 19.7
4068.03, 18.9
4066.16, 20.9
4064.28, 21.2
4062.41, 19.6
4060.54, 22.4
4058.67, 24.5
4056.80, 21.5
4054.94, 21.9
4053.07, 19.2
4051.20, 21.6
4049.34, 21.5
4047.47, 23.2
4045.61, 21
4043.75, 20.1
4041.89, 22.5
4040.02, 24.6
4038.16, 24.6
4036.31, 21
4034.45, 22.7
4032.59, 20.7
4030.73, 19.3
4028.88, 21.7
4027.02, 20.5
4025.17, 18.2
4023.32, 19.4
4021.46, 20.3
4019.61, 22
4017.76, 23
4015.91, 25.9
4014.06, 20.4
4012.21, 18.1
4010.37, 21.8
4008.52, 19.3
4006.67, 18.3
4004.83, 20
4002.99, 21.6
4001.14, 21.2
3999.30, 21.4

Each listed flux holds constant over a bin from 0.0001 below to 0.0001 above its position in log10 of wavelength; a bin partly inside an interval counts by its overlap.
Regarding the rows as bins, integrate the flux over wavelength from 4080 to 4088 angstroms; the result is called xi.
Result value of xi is 162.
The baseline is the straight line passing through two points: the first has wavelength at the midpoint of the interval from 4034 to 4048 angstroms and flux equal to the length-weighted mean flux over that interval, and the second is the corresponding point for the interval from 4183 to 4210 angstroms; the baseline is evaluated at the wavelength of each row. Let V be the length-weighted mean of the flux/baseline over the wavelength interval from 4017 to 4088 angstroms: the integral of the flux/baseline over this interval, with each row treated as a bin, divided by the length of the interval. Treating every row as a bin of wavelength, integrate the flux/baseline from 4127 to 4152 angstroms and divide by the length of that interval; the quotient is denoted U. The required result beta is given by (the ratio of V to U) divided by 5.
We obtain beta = 0.19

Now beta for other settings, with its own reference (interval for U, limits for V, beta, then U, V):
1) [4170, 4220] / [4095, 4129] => 0.17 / 1.00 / 0.85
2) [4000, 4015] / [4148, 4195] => 0.23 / 0.87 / 1.00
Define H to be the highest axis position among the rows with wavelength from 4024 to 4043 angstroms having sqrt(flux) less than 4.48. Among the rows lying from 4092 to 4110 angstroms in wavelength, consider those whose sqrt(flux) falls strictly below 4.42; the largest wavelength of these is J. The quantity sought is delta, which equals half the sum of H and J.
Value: 4070.1 angstroms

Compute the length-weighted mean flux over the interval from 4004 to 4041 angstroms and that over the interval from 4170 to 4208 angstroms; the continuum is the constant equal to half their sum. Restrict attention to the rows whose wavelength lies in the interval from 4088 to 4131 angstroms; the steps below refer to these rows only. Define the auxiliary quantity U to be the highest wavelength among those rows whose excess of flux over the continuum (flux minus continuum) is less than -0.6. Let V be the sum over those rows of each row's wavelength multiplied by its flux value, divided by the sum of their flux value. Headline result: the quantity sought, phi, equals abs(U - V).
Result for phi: 8.3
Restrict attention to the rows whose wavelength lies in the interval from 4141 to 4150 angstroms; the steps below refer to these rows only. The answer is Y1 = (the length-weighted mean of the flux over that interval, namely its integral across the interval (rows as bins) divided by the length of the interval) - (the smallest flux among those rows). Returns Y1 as 2.2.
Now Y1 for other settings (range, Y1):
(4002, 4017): 2.6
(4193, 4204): 1.2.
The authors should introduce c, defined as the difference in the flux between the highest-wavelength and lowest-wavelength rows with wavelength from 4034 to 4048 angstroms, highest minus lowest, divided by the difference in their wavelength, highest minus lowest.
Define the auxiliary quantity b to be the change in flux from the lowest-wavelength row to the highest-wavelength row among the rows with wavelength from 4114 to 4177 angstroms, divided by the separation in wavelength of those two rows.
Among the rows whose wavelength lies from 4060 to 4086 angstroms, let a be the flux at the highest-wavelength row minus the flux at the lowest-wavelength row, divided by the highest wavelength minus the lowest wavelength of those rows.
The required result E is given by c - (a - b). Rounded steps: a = -0.02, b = 0.01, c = 0.038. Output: 0.08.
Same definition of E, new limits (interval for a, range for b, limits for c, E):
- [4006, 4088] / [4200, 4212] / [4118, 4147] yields -0.07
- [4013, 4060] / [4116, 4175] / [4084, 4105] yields -0.50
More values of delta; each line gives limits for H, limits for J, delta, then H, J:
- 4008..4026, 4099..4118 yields 4069.2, 4025.17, 4113.24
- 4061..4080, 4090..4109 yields 4092.5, 4077.41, 4107.56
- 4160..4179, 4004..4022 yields 4093.3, 4174.30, 4012.21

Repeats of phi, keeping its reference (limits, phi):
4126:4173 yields 23.2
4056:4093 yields 18.4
